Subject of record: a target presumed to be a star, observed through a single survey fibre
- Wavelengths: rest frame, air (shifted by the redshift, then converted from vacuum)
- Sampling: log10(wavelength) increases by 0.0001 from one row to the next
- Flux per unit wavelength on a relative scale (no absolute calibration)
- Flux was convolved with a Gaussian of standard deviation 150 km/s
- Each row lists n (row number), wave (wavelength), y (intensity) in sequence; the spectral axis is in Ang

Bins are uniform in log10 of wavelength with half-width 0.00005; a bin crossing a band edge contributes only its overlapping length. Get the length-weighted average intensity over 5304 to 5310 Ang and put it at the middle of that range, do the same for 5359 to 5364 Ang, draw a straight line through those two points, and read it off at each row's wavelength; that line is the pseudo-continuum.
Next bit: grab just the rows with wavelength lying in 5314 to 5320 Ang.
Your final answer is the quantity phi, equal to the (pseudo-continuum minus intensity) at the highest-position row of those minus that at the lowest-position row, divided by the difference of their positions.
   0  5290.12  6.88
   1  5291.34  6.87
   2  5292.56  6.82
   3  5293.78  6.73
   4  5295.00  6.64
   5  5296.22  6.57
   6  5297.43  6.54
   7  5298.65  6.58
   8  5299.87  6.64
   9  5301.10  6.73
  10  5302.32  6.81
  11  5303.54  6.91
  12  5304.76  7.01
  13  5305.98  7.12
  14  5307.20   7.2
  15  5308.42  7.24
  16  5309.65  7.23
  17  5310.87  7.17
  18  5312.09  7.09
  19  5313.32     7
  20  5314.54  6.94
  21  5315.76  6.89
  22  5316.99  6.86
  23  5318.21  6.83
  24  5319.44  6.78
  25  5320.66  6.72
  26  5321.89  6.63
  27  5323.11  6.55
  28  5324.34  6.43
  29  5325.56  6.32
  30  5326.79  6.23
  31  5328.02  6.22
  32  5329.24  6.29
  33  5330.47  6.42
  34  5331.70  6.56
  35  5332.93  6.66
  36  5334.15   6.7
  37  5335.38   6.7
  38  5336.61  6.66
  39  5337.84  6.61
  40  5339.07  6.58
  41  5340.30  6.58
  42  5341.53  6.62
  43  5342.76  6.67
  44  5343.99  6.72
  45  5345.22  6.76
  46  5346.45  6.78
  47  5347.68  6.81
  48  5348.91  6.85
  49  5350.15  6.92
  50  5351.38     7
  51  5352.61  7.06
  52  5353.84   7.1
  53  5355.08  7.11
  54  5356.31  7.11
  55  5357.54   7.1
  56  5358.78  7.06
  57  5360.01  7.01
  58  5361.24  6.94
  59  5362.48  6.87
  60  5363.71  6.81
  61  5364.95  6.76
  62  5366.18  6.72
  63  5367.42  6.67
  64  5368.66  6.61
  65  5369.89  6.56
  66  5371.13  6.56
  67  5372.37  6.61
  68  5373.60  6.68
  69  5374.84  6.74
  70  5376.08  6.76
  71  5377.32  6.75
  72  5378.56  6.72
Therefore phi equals 0.03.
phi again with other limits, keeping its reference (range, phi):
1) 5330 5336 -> -0.06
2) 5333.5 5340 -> 0.02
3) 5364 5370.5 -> 0.04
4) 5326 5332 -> -0.07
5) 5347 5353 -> -0.05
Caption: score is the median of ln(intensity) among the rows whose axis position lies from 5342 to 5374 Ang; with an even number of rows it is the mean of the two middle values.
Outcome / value 1.918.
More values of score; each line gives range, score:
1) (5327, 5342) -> 1.886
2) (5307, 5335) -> 1.905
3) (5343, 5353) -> 1.921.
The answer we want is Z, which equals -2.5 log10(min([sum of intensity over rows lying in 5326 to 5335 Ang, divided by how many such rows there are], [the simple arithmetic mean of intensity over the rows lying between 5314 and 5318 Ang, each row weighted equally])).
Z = -2.02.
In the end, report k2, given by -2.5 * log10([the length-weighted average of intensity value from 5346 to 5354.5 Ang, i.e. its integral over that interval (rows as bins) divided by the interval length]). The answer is -2.10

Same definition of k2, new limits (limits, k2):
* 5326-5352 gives -2.05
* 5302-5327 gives -2.09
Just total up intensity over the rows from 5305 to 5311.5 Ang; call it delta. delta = 36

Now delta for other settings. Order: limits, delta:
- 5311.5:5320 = 48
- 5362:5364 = 14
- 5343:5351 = 41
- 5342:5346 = 20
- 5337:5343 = 33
